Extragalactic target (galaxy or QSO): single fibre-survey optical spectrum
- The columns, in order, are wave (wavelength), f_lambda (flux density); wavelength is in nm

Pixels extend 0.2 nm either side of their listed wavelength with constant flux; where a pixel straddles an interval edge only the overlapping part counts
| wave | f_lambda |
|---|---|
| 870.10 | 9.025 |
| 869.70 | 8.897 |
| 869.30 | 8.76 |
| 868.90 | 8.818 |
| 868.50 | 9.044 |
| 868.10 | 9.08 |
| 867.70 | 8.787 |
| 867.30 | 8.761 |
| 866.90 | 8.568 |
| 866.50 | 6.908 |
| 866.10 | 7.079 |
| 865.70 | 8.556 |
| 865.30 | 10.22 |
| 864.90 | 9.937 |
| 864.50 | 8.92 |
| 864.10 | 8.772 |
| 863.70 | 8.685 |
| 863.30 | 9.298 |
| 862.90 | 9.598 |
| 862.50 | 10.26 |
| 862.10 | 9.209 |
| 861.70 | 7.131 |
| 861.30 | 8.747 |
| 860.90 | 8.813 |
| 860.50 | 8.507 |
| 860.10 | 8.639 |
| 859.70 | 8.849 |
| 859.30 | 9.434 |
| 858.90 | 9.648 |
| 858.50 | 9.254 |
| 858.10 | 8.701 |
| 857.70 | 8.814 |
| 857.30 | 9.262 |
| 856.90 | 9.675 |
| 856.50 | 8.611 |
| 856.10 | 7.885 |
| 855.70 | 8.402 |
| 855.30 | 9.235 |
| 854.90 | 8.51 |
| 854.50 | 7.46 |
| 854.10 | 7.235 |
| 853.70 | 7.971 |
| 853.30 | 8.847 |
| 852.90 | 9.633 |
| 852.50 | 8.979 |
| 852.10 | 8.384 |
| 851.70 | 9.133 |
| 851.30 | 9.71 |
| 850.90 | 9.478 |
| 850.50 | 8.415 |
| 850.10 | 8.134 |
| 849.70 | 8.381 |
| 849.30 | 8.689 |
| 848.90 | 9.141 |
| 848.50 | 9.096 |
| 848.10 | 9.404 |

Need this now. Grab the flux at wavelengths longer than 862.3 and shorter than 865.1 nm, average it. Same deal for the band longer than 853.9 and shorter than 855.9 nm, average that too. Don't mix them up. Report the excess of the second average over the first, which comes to -1.2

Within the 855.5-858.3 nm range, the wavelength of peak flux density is 856.90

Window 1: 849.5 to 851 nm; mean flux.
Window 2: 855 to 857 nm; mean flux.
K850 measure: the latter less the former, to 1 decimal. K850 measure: 0.2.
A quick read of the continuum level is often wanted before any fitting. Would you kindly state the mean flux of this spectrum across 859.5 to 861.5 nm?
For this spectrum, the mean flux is 8.7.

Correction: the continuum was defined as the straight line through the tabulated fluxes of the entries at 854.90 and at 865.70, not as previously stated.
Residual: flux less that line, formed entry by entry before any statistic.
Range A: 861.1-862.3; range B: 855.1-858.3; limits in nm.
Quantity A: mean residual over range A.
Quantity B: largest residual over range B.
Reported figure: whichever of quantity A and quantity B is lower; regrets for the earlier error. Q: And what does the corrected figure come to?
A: -0.2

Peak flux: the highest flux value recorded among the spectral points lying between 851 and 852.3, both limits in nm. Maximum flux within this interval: 9.71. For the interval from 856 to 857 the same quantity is 9.675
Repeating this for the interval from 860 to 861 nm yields 8.813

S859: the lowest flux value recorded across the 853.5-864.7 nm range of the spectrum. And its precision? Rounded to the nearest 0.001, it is 7.131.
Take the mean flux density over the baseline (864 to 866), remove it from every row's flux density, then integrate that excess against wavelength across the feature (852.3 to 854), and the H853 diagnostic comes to -0.7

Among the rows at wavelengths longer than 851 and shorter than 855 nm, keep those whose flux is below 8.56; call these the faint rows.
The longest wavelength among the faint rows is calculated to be 854.90 nm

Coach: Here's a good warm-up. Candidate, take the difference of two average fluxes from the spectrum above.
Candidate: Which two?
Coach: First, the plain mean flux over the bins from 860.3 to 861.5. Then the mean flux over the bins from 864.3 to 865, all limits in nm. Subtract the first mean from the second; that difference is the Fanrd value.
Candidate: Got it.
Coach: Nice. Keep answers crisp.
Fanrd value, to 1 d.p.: 0.7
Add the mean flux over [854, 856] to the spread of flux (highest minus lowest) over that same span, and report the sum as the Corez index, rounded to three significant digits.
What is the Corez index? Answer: 10.2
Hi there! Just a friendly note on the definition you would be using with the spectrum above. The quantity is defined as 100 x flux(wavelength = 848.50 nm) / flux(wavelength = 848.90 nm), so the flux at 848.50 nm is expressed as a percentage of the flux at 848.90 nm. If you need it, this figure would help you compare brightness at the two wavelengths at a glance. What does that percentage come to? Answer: 100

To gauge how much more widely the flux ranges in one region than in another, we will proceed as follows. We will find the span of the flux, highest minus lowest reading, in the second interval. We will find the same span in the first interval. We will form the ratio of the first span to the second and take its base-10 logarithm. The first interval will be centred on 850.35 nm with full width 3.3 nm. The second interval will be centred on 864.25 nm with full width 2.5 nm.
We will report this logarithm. 0.0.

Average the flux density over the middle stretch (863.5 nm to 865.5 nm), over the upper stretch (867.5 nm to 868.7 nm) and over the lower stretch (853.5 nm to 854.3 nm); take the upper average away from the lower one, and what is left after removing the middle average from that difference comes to -10.7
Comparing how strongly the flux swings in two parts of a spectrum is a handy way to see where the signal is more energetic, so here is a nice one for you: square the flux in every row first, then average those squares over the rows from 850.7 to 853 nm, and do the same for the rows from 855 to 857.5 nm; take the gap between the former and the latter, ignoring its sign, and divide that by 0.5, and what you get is 13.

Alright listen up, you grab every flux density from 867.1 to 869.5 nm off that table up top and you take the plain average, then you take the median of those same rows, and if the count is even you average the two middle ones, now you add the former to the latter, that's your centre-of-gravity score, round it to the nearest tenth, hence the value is 17.7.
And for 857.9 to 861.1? 17.8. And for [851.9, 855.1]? 16.8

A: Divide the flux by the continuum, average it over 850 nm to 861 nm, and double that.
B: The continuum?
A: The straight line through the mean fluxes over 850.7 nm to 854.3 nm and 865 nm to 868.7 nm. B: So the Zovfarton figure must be 2.00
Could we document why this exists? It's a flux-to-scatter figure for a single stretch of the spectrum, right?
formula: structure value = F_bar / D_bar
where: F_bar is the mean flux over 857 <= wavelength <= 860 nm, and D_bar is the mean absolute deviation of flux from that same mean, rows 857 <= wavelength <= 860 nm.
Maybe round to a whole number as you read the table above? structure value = 31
